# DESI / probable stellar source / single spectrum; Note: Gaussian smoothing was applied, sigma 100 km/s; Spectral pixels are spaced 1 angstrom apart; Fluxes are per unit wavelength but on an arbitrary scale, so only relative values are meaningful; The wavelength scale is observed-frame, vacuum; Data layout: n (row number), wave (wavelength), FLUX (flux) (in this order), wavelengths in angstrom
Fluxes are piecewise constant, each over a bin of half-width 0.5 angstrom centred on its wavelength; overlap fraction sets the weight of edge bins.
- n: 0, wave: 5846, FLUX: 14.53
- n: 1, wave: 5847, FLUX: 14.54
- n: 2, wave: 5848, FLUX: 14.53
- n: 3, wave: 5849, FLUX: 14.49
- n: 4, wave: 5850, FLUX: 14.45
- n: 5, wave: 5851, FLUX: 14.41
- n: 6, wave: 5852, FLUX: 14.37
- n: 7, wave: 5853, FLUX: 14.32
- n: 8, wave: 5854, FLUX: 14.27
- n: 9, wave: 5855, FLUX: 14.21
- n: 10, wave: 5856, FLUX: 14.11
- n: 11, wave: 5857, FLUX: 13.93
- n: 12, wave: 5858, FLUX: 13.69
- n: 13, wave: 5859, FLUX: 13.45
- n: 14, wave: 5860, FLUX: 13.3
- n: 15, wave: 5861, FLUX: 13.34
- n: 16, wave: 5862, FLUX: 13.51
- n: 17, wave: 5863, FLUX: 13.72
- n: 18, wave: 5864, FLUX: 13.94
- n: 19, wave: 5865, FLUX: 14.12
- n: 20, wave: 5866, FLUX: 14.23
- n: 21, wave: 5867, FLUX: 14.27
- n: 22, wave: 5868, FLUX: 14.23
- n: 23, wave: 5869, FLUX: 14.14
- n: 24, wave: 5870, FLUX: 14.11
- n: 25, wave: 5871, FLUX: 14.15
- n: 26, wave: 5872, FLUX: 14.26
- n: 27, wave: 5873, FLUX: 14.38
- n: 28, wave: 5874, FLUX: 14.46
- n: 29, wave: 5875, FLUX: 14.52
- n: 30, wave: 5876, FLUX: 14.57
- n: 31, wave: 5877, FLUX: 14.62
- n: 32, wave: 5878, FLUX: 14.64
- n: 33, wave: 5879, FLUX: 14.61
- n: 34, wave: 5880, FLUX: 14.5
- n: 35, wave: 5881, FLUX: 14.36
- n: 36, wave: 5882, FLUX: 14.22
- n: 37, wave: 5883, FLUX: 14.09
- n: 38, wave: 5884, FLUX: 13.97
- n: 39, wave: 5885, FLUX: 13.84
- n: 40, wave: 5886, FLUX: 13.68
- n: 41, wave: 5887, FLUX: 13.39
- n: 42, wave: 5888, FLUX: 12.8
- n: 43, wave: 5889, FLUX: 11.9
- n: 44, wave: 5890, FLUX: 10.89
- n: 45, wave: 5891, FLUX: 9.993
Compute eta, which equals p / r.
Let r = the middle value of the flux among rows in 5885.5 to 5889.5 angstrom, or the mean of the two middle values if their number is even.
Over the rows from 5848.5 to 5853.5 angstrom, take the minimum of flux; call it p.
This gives 1.09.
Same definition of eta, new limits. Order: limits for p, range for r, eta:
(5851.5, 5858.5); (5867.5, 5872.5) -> 0.97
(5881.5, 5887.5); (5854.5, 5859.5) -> 0.96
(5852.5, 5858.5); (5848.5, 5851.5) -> 0.95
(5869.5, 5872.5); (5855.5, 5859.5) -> 1.02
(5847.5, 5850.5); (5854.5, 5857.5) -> 1.02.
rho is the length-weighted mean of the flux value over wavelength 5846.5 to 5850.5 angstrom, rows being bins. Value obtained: 14.5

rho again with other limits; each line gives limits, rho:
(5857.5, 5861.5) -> 13.4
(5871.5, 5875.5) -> 14.4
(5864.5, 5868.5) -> 14.2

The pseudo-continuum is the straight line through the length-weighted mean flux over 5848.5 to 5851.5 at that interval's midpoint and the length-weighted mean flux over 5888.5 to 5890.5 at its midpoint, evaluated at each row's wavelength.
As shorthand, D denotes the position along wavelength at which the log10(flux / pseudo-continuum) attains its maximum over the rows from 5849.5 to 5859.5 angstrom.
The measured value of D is 5855 angstrom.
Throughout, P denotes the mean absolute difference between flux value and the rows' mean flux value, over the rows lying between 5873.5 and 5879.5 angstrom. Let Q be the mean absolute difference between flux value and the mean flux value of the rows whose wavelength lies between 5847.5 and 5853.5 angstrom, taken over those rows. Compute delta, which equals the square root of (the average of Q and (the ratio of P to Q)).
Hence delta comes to 0.68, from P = 0.05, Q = 0.06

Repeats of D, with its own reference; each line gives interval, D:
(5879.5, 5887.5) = 5880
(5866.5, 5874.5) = 5874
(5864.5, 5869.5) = 5868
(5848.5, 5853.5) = 5853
